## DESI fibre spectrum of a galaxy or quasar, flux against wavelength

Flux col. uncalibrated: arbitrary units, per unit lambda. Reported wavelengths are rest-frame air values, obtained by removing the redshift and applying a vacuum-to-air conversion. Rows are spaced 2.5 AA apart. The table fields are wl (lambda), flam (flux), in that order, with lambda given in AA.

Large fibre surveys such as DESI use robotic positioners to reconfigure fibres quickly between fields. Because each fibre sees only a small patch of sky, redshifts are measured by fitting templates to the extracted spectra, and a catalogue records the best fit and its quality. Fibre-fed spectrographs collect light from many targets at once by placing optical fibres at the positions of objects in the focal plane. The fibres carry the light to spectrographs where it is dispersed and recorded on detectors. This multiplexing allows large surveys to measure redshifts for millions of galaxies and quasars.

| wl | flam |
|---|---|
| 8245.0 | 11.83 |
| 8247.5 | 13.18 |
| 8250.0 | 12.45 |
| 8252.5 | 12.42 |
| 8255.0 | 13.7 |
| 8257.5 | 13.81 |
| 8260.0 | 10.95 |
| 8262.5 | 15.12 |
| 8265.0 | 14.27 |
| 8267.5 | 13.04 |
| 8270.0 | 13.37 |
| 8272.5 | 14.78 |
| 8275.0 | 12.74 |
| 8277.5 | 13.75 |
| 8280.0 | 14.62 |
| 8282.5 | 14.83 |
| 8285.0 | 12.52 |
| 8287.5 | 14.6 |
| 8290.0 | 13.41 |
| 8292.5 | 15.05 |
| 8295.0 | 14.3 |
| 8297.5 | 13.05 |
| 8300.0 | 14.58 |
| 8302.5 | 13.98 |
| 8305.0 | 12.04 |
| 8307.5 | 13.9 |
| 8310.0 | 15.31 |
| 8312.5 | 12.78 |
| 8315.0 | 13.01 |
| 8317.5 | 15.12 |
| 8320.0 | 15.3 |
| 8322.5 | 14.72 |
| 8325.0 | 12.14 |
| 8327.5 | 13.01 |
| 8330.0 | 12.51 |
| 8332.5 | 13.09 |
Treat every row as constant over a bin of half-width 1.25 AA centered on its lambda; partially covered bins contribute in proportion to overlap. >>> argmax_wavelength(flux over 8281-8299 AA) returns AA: 8292.5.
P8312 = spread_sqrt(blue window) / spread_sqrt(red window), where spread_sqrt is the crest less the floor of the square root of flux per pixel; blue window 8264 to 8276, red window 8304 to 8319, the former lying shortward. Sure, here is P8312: 0.62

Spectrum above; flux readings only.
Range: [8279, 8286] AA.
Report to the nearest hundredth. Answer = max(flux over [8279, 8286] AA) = 14.83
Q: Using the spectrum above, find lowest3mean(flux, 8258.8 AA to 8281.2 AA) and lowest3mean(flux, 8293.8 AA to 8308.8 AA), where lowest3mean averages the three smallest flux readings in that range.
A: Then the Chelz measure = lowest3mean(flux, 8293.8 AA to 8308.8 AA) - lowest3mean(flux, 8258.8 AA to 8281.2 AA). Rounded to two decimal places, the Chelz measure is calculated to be 0.75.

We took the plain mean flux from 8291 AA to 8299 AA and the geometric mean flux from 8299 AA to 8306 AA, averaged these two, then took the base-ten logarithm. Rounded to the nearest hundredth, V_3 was 1.14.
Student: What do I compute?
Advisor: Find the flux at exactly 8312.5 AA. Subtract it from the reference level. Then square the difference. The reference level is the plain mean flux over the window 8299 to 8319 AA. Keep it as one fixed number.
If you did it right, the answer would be 1.1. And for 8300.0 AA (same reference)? 0.5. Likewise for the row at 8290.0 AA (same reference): 0.2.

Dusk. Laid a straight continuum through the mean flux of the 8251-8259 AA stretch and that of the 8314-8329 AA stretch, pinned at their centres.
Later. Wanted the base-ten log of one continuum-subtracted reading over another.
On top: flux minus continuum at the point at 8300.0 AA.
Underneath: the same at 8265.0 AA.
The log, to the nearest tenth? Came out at 0.0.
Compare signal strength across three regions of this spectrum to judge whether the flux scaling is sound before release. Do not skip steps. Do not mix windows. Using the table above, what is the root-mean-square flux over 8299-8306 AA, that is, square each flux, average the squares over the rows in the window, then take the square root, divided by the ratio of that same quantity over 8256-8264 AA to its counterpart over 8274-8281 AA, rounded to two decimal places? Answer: 13.90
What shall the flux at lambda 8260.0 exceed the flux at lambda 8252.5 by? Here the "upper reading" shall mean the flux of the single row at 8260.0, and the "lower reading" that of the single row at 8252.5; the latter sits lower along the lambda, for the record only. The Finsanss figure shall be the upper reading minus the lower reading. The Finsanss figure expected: -1.5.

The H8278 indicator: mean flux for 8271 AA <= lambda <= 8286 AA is 13.9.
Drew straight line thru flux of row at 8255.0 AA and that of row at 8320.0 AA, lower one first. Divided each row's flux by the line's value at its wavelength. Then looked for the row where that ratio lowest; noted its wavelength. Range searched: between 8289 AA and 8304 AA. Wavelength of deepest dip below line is 8297.5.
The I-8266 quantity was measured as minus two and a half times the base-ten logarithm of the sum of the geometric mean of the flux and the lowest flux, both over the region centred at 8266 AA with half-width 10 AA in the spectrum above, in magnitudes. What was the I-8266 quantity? -3.47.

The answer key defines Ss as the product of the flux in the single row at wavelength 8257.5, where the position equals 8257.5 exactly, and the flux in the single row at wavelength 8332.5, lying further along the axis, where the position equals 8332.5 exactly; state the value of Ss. 181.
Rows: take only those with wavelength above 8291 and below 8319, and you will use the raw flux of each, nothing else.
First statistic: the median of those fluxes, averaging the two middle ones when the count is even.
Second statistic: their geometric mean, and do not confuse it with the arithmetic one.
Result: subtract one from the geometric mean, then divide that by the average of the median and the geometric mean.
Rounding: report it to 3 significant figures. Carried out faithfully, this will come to 0.925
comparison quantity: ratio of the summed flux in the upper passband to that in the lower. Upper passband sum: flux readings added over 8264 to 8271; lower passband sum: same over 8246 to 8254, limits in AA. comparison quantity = 1.07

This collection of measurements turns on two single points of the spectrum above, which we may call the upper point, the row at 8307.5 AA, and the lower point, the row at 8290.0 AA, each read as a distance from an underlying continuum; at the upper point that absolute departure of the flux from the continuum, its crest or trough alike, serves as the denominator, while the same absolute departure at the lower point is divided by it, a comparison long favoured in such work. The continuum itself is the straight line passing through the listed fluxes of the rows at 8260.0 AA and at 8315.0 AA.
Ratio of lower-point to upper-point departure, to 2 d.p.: 1.14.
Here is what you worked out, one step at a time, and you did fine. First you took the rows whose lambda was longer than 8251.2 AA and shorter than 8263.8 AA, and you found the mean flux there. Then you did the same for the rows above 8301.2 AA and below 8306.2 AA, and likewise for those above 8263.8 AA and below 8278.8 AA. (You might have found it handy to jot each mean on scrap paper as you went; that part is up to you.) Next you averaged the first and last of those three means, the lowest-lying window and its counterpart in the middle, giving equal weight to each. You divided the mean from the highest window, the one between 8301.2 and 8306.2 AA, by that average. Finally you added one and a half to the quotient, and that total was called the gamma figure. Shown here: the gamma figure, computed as 2.47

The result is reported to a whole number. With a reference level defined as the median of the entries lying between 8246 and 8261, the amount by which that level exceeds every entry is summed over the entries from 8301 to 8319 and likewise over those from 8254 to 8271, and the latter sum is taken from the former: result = -2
